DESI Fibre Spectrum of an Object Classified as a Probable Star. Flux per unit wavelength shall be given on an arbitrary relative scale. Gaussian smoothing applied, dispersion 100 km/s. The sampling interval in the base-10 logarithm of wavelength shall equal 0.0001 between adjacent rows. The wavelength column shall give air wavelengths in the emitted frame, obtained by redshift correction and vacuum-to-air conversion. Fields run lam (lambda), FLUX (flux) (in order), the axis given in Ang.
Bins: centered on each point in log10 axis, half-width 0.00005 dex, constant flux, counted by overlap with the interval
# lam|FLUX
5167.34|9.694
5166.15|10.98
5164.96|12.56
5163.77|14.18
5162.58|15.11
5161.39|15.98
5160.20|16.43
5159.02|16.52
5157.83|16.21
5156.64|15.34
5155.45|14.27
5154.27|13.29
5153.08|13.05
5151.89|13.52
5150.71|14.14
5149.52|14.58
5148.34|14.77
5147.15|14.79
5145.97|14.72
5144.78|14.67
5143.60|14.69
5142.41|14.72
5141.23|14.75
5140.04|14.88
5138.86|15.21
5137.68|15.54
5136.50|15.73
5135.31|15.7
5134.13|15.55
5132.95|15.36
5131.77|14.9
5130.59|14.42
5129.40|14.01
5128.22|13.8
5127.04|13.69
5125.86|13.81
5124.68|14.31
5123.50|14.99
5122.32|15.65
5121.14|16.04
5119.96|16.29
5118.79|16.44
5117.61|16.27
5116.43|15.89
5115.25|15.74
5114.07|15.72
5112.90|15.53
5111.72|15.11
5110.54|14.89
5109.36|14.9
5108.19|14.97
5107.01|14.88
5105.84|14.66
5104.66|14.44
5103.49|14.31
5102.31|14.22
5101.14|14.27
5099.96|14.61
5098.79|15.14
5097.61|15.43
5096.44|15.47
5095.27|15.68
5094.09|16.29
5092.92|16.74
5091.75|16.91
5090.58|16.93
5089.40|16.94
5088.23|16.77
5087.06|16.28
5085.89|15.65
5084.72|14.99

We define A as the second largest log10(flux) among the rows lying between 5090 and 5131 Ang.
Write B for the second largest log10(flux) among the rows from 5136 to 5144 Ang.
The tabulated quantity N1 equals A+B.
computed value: 2.420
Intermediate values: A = 1.228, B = 1.19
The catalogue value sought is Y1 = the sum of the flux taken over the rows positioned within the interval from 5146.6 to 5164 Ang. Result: 222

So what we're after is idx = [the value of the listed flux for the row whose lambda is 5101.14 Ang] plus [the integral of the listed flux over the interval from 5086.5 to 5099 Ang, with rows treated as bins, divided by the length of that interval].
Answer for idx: 30.5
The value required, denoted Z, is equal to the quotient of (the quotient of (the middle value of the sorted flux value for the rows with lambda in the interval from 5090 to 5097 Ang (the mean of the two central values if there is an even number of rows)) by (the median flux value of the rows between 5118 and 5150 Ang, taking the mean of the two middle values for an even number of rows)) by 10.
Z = 0.112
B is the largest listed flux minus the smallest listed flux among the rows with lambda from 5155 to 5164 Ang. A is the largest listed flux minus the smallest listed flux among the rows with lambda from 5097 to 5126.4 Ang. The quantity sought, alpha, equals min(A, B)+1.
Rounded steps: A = 2.6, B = 2.3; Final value 3.34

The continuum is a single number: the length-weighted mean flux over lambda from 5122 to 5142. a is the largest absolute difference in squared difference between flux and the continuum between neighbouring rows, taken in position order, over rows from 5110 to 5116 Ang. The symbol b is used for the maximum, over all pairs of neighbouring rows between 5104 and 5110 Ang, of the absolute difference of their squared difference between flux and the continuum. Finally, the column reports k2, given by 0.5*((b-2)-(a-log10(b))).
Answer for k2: -1.60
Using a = 0.41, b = 0.1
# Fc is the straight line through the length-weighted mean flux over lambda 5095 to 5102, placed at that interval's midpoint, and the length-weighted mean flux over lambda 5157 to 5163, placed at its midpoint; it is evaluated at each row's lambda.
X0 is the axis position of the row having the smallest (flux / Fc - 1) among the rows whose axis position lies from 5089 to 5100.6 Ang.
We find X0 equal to 5099.96 Ang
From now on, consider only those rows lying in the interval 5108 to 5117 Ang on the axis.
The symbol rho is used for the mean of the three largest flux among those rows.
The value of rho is 15.8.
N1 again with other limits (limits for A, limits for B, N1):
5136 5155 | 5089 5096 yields 2.420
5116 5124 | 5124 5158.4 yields 2.409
